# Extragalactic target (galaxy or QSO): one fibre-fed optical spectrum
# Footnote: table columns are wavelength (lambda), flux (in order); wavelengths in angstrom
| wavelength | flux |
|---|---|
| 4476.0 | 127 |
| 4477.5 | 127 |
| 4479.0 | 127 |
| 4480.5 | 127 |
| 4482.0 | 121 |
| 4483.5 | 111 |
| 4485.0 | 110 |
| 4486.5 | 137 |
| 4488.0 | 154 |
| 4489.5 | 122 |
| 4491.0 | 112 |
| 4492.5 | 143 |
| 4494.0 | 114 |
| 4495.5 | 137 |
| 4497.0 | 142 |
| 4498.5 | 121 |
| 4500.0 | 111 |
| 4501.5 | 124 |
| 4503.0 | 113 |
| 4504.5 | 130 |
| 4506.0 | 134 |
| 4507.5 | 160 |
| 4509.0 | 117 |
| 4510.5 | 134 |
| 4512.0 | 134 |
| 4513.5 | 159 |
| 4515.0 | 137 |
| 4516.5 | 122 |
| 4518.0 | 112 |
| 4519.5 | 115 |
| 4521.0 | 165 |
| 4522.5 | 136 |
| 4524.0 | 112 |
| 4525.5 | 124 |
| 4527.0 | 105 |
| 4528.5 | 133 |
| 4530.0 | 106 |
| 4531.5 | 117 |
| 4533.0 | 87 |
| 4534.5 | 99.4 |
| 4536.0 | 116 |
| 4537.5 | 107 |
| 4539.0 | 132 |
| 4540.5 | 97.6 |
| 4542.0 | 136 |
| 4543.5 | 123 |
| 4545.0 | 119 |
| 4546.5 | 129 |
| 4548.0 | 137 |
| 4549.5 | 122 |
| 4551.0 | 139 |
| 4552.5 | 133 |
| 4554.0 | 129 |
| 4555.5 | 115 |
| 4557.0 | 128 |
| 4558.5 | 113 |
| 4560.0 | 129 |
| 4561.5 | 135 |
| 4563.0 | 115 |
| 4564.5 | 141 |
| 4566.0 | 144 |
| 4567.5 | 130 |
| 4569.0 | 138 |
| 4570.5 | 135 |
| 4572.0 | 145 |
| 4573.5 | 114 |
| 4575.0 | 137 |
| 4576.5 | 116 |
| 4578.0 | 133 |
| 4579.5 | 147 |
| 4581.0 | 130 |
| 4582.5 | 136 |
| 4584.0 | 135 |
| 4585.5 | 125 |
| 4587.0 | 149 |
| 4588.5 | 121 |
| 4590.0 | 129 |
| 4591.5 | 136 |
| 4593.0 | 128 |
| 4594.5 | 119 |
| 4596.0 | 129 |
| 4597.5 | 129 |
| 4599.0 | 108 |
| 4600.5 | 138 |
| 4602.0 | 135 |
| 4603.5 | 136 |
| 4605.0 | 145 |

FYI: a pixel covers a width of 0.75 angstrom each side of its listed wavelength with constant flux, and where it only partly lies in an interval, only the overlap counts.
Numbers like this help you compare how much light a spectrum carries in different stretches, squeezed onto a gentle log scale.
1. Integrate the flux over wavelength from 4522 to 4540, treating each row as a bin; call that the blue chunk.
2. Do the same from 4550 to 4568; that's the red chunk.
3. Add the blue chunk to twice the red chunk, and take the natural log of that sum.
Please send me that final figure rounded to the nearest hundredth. 8.81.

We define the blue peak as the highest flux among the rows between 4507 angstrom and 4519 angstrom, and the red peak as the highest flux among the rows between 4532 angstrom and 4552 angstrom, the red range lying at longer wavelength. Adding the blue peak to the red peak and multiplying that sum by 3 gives 897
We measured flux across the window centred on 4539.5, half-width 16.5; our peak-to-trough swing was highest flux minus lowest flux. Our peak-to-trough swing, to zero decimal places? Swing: 52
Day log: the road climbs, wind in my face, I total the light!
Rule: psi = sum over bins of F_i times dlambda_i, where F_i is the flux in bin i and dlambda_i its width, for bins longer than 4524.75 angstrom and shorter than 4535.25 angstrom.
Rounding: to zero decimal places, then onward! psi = 1157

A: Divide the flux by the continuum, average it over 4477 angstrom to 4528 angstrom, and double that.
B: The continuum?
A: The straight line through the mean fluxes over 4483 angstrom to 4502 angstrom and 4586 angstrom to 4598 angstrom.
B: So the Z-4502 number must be 2.02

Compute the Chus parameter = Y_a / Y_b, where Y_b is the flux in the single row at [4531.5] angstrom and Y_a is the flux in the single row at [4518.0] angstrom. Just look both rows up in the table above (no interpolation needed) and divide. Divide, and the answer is 0.96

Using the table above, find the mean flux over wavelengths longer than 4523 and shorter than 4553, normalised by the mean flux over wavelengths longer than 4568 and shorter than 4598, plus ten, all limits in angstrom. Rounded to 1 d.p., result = 10.9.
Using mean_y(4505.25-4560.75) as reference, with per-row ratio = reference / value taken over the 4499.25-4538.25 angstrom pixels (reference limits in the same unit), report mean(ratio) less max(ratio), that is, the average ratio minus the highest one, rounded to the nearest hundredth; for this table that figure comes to -0.40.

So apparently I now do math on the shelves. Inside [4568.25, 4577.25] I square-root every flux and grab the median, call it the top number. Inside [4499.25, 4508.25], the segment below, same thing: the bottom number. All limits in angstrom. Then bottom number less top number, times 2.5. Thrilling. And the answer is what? -1.0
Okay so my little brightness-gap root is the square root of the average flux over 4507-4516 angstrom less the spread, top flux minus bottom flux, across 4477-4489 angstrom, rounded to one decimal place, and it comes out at 9.8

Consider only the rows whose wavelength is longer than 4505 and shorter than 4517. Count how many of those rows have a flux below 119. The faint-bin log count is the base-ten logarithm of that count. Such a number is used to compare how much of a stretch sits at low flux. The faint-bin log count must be 0.00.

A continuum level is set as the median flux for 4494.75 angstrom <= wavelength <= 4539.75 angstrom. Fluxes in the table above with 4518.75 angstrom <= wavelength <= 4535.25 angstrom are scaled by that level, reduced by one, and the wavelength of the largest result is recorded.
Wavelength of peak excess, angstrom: 4521.0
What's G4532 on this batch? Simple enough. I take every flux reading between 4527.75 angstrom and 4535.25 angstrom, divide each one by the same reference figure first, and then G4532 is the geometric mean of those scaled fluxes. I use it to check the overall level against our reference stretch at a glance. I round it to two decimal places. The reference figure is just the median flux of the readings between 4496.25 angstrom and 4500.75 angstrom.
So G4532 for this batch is 0.89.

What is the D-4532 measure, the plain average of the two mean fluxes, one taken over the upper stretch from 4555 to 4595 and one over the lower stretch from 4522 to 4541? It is 121.9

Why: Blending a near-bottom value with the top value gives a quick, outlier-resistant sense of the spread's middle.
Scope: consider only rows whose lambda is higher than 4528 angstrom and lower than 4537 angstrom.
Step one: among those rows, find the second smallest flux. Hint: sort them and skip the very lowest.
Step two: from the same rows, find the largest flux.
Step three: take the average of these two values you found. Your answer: 116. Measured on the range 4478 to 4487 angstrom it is 124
